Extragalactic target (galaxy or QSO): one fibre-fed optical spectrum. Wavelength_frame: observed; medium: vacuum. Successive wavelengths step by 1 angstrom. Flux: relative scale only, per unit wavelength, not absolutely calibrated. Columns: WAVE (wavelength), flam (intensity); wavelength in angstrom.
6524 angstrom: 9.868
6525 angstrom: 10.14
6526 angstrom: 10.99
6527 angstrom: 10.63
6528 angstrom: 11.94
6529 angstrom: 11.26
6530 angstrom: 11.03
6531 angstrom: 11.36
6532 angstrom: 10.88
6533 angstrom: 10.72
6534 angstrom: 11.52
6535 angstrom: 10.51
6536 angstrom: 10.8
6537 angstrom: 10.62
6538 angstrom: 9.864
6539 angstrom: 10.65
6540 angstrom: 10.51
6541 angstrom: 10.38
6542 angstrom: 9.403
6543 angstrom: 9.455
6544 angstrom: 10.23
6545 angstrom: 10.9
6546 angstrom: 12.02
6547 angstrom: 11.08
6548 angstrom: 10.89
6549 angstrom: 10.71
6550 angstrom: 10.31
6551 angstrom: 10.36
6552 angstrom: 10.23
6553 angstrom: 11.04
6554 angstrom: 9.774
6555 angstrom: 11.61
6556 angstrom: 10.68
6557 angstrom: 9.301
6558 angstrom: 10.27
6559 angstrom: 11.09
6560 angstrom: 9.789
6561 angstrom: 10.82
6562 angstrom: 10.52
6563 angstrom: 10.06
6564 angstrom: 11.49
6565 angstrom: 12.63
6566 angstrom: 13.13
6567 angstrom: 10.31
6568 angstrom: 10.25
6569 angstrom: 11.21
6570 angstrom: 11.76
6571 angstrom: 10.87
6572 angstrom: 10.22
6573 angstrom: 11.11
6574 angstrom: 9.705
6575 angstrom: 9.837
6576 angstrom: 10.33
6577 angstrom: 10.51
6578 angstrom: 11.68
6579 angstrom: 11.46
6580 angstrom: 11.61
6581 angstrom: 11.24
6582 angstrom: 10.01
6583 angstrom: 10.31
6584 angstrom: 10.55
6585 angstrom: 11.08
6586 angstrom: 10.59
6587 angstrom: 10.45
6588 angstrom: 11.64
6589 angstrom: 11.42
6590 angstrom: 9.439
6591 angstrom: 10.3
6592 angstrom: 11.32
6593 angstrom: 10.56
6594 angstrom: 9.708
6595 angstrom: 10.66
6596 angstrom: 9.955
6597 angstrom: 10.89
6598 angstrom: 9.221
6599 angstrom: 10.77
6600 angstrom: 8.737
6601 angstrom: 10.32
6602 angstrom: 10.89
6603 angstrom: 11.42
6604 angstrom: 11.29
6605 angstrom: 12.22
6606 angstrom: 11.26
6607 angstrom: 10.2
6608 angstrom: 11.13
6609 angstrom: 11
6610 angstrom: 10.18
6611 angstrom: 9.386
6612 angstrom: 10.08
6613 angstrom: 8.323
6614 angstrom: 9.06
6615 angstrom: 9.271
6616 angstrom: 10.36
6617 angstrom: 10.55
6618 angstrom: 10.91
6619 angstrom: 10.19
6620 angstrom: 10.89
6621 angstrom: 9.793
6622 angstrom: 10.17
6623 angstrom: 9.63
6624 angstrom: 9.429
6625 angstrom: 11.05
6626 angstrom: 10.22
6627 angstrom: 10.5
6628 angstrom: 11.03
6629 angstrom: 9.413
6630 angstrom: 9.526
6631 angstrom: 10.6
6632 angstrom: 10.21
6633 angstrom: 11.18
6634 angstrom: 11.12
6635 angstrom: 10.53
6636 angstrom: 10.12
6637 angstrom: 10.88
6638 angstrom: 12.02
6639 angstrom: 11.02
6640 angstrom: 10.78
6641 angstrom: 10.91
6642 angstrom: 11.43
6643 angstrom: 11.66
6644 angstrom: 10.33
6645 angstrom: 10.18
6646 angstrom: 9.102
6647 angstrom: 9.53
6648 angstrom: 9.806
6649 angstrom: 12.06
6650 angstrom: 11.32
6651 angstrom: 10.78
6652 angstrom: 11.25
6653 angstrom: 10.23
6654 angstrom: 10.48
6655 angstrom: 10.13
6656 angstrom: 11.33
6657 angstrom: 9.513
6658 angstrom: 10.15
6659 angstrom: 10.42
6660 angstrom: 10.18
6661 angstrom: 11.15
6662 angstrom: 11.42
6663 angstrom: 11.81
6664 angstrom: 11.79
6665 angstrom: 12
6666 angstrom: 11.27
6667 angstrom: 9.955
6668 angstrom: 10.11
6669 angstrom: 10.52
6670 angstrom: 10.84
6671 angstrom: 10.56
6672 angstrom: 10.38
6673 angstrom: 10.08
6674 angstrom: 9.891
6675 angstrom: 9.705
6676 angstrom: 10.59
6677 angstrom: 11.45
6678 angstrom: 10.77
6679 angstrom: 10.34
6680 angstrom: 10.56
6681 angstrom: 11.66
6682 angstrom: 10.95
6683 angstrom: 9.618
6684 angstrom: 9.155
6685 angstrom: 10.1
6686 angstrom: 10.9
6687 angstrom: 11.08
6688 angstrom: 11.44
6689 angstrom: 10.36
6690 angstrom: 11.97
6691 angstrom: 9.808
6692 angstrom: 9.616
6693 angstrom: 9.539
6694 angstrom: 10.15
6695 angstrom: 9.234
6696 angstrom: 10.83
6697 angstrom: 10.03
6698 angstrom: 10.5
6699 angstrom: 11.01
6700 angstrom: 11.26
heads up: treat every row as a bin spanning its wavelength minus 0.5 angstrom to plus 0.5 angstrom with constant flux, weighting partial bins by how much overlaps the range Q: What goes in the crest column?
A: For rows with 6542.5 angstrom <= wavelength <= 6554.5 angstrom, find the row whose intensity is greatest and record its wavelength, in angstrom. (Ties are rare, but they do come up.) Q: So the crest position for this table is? 6546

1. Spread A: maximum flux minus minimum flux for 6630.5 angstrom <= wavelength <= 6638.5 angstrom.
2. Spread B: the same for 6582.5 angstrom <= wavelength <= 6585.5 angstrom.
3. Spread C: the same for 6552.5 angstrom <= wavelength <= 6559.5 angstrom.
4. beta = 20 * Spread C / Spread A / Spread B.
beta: 32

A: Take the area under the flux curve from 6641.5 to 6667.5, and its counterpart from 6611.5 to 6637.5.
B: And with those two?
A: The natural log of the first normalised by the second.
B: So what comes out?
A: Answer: 0.052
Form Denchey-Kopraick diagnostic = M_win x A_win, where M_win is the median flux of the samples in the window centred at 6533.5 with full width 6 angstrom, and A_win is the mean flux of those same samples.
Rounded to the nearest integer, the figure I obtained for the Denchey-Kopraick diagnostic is 119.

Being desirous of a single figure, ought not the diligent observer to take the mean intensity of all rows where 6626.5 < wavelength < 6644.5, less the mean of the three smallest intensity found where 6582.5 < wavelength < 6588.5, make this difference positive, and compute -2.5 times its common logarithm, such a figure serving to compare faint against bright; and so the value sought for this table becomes 1.3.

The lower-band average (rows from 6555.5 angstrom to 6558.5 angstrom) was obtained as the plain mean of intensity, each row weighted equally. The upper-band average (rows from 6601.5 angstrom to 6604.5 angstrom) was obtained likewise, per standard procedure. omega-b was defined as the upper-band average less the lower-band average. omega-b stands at 1.1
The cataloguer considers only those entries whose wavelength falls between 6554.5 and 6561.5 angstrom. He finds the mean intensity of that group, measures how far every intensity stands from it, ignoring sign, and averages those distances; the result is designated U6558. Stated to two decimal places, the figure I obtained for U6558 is 0.62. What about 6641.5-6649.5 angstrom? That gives 0.90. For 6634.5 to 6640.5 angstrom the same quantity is 0.42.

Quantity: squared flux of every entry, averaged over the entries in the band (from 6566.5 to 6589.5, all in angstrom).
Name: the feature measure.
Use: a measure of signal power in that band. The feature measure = 117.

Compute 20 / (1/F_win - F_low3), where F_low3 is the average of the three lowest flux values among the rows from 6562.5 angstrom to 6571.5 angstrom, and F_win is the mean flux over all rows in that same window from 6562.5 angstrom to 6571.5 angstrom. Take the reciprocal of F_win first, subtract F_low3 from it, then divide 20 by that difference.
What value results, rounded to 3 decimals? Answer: -1.977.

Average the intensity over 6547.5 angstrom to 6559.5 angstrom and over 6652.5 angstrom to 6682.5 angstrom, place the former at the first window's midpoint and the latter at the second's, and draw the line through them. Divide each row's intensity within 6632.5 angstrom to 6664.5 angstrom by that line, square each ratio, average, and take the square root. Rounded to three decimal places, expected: 1.014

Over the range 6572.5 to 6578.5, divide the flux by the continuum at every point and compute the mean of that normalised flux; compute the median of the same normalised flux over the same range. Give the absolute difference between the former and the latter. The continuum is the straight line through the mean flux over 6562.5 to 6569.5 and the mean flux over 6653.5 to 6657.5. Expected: 0.009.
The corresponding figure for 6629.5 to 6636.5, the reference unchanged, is 0.008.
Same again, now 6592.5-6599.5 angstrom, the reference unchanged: 0.025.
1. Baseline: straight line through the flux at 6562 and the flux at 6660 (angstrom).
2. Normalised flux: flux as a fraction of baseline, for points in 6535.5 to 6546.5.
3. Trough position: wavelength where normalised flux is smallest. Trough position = 6542 angstrom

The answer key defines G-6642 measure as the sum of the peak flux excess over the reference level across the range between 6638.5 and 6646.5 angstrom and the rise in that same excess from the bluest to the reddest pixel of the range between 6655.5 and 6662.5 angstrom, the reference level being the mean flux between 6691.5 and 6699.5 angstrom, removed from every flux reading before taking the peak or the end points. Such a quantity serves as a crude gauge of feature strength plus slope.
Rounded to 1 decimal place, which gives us 1.6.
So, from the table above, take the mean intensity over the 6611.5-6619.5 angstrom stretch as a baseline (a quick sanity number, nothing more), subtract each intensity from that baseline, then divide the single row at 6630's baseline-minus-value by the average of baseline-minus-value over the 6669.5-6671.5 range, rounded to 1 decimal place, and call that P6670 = -0.4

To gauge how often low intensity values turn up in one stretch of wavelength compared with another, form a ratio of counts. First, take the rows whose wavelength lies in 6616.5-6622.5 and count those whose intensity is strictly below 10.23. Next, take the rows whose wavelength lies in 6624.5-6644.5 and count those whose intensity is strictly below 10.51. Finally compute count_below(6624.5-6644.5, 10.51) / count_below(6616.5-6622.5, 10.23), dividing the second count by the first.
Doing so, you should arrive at 2.3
